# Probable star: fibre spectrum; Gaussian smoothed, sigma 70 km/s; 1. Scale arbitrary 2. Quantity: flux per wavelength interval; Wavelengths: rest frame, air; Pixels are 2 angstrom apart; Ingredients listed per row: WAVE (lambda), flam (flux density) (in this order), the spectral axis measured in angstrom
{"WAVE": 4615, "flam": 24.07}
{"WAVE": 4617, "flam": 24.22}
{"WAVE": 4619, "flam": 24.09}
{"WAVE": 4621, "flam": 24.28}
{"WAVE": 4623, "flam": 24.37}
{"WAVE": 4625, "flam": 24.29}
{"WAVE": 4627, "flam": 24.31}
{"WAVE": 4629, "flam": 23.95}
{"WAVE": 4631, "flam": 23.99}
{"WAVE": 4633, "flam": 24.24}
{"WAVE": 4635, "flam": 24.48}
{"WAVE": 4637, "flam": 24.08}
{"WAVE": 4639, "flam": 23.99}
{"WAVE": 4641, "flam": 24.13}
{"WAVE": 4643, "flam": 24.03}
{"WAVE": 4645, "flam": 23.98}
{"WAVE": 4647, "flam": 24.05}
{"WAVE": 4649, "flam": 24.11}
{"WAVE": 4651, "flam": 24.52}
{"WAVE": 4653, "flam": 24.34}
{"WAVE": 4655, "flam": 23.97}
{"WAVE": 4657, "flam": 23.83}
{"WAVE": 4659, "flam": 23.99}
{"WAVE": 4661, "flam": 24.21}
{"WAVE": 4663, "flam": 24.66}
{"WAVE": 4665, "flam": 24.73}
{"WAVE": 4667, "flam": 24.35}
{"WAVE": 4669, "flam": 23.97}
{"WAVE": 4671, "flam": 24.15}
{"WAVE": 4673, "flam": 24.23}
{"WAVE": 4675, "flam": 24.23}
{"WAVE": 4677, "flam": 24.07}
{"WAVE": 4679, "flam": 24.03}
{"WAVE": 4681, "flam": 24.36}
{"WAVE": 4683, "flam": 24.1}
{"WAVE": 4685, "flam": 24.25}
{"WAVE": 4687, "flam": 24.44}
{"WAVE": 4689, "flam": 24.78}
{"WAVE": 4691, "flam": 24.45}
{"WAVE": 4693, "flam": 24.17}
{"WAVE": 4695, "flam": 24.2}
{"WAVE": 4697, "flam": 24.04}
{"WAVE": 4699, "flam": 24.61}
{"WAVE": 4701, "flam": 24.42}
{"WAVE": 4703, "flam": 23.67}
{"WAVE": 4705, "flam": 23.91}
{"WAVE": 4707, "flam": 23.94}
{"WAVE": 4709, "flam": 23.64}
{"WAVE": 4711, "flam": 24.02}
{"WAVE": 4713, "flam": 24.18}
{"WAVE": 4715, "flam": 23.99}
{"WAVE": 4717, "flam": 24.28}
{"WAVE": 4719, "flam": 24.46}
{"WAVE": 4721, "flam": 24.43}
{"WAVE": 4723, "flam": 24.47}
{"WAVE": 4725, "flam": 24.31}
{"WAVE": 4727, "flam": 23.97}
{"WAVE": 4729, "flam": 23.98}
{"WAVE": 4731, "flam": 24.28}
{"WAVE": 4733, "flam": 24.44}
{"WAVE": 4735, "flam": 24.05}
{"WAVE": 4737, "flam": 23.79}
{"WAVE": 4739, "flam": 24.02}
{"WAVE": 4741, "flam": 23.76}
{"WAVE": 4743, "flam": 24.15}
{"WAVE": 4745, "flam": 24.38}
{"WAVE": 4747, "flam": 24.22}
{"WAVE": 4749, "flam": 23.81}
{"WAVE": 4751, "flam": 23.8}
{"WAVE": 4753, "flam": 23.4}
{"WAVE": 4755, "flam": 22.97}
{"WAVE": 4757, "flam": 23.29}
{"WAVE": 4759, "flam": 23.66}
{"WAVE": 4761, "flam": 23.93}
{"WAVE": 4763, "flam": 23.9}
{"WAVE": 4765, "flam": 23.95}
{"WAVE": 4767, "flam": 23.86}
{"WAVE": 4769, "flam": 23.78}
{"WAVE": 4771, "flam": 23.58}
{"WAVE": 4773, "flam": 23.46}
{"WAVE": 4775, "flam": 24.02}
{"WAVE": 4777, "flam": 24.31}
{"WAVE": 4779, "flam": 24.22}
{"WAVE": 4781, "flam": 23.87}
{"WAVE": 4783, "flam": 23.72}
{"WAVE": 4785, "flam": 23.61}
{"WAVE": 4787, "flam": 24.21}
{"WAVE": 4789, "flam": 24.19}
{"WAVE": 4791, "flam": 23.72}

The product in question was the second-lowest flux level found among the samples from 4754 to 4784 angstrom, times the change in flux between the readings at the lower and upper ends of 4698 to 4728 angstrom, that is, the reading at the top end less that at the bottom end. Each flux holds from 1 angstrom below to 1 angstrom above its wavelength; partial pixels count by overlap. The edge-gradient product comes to -15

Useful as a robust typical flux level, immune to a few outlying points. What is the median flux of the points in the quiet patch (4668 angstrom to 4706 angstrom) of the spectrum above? 24.2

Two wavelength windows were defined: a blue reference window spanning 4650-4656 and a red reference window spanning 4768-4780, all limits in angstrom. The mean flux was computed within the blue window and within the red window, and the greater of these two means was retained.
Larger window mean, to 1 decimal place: 24.3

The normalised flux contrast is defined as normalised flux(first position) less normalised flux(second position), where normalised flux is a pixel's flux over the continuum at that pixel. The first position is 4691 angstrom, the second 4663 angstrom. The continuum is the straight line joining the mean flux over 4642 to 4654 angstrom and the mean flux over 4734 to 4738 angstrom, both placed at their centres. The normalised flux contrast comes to -0.01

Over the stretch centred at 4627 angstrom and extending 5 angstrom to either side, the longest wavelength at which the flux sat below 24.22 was 4631 angstrom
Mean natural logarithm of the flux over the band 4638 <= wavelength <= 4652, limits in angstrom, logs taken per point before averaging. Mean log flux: 3.18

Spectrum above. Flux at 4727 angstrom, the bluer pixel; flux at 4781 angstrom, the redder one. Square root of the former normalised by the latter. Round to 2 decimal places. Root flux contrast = 1.00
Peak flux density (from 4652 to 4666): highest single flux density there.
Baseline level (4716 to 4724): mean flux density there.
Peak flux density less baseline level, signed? 0.32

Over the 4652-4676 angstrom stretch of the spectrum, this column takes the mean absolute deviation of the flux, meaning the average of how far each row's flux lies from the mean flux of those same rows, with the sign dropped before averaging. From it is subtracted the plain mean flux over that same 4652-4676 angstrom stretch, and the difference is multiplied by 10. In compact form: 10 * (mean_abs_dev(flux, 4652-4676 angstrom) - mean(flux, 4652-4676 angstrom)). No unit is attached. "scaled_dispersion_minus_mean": -240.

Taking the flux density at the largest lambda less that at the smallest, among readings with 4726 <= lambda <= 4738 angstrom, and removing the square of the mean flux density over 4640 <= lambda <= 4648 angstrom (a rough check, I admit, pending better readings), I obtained -578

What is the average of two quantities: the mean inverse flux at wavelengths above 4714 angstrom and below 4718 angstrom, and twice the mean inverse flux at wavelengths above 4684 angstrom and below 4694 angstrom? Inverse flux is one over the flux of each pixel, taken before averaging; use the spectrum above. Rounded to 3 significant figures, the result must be 0.0617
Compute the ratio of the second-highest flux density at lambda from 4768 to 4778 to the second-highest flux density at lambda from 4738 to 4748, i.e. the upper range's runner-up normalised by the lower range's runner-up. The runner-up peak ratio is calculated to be 0.99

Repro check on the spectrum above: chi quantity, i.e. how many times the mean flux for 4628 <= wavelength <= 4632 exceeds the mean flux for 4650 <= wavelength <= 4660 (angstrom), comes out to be 0.99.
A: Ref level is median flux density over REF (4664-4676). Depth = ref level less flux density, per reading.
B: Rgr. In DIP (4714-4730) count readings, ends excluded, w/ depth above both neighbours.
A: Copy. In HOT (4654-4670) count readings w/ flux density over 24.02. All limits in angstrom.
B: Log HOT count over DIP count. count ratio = 2.0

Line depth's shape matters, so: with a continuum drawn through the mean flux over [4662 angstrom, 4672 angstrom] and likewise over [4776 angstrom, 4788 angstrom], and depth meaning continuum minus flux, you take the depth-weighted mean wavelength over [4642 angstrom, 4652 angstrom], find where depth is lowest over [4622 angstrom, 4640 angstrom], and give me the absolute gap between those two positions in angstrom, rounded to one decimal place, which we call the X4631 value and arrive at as 10.4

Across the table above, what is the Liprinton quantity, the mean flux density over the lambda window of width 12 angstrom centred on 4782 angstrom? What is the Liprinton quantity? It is 24.0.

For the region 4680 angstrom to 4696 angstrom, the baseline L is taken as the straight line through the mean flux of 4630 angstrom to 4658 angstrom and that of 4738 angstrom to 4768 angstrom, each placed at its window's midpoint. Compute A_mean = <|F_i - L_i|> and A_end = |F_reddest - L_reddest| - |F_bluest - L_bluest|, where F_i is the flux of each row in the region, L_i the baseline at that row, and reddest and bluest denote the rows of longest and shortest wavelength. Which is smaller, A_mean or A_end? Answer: -0.12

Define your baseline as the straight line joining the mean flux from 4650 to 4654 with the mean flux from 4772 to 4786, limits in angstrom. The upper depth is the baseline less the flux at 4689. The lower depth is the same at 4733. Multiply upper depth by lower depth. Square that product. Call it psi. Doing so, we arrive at 0.033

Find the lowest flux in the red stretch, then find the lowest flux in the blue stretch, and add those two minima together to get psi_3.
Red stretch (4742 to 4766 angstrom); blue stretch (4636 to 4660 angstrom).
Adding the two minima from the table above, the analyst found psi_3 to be 46.8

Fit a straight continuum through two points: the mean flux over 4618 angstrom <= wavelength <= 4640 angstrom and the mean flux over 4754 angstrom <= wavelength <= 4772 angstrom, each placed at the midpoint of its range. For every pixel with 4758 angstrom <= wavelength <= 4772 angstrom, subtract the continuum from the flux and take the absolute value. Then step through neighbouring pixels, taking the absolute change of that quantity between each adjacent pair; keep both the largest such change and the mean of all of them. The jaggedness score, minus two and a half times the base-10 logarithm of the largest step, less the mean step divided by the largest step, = 1.1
